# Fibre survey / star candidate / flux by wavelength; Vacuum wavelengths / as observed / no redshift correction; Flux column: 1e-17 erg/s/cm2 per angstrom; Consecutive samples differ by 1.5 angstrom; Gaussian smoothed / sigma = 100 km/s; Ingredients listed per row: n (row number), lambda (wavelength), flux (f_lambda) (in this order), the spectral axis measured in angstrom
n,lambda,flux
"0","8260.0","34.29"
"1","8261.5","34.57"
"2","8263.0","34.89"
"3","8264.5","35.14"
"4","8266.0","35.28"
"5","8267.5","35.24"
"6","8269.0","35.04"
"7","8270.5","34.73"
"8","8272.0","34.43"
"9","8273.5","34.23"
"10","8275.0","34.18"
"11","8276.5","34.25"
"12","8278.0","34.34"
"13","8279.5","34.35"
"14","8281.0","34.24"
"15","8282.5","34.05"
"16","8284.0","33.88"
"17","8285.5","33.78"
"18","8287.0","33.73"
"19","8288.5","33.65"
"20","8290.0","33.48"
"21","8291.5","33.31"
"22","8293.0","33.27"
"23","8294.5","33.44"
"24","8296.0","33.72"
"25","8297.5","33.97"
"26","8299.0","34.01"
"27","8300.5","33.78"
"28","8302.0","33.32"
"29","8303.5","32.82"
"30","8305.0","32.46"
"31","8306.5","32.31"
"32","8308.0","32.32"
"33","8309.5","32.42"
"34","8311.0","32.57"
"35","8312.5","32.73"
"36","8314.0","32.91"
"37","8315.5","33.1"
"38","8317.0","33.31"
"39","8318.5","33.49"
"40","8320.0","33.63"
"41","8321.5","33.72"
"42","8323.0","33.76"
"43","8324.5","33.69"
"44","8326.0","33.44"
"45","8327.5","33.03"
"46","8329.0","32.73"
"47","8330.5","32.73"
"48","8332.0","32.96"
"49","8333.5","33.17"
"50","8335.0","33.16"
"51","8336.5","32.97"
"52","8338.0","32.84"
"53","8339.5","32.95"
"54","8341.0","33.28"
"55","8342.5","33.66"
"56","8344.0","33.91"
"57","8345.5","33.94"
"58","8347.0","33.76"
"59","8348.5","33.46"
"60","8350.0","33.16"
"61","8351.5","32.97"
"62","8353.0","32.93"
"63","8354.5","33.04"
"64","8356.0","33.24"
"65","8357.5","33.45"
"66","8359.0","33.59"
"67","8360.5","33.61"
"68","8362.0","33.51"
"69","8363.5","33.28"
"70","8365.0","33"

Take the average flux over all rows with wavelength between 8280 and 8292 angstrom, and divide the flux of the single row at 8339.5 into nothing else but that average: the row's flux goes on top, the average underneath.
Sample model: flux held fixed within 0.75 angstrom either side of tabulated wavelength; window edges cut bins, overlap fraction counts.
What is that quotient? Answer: 0.98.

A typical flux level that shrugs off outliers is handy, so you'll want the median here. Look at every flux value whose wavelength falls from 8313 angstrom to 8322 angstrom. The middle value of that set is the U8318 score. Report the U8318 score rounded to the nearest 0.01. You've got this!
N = 33.40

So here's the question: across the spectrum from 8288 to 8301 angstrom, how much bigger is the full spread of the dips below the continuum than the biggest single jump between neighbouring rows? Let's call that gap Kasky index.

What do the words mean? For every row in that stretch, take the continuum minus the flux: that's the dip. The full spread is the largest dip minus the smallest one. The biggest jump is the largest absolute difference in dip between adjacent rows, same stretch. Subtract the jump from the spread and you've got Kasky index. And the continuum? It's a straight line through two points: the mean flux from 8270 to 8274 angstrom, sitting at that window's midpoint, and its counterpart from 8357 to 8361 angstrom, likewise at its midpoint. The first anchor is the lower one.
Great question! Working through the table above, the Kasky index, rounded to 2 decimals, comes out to 0.51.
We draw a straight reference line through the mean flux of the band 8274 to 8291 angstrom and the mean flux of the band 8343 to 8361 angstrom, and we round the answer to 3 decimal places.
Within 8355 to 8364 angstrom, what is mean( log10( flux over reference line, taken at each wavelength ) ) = 0.001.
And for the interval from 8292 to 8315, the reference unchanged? -0.010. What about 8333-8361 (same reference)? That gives -0.002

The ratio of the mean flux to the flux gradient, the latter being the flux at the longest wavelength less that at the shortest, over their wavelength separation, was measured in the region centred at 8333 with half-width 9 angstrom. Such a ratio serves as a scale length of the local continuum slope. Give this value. -1331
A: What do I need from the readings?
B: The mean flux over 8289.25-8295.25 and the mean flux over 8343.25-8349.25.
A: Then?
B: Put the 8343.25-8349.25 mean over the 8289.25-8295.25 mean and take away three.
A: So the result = -1.99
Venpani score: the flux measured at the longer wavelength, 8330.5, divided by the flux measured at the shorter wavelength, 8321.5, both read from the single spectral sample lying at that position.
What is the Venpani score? 0.97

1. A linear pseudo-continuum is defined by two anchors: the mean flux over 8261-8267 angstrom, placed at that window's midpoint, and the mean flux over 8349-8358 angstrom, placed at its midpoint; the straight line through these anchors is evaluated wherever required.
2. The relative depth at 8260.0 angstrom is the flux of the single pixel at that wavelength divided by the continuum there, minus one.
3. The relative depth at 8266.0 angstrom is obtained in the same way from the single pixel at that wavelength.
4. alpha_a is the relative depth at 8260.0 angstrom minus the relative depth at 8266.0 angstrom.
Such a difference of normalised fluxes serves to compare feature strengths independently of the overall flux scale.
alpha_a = -0.032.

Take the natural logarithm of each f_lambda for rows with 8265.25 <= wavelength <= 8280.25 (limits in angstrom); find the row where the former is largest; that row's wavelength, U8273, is 8266.0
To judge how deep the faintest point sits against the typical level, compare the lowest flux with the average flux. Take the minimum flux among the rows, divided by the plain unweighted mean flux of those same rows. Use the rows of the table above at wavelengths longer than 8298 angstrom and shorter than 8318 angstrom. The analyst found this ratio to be 0.981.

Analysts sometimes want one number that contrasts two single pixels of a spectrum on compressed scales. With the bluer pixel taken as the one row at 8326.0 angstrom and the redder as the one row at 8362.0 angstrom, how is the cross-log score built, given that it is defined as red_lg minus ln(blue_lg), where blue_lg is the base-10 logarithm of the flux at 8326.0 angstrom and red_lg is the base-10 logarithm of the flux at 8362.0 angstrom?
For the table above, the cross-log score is 1.10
